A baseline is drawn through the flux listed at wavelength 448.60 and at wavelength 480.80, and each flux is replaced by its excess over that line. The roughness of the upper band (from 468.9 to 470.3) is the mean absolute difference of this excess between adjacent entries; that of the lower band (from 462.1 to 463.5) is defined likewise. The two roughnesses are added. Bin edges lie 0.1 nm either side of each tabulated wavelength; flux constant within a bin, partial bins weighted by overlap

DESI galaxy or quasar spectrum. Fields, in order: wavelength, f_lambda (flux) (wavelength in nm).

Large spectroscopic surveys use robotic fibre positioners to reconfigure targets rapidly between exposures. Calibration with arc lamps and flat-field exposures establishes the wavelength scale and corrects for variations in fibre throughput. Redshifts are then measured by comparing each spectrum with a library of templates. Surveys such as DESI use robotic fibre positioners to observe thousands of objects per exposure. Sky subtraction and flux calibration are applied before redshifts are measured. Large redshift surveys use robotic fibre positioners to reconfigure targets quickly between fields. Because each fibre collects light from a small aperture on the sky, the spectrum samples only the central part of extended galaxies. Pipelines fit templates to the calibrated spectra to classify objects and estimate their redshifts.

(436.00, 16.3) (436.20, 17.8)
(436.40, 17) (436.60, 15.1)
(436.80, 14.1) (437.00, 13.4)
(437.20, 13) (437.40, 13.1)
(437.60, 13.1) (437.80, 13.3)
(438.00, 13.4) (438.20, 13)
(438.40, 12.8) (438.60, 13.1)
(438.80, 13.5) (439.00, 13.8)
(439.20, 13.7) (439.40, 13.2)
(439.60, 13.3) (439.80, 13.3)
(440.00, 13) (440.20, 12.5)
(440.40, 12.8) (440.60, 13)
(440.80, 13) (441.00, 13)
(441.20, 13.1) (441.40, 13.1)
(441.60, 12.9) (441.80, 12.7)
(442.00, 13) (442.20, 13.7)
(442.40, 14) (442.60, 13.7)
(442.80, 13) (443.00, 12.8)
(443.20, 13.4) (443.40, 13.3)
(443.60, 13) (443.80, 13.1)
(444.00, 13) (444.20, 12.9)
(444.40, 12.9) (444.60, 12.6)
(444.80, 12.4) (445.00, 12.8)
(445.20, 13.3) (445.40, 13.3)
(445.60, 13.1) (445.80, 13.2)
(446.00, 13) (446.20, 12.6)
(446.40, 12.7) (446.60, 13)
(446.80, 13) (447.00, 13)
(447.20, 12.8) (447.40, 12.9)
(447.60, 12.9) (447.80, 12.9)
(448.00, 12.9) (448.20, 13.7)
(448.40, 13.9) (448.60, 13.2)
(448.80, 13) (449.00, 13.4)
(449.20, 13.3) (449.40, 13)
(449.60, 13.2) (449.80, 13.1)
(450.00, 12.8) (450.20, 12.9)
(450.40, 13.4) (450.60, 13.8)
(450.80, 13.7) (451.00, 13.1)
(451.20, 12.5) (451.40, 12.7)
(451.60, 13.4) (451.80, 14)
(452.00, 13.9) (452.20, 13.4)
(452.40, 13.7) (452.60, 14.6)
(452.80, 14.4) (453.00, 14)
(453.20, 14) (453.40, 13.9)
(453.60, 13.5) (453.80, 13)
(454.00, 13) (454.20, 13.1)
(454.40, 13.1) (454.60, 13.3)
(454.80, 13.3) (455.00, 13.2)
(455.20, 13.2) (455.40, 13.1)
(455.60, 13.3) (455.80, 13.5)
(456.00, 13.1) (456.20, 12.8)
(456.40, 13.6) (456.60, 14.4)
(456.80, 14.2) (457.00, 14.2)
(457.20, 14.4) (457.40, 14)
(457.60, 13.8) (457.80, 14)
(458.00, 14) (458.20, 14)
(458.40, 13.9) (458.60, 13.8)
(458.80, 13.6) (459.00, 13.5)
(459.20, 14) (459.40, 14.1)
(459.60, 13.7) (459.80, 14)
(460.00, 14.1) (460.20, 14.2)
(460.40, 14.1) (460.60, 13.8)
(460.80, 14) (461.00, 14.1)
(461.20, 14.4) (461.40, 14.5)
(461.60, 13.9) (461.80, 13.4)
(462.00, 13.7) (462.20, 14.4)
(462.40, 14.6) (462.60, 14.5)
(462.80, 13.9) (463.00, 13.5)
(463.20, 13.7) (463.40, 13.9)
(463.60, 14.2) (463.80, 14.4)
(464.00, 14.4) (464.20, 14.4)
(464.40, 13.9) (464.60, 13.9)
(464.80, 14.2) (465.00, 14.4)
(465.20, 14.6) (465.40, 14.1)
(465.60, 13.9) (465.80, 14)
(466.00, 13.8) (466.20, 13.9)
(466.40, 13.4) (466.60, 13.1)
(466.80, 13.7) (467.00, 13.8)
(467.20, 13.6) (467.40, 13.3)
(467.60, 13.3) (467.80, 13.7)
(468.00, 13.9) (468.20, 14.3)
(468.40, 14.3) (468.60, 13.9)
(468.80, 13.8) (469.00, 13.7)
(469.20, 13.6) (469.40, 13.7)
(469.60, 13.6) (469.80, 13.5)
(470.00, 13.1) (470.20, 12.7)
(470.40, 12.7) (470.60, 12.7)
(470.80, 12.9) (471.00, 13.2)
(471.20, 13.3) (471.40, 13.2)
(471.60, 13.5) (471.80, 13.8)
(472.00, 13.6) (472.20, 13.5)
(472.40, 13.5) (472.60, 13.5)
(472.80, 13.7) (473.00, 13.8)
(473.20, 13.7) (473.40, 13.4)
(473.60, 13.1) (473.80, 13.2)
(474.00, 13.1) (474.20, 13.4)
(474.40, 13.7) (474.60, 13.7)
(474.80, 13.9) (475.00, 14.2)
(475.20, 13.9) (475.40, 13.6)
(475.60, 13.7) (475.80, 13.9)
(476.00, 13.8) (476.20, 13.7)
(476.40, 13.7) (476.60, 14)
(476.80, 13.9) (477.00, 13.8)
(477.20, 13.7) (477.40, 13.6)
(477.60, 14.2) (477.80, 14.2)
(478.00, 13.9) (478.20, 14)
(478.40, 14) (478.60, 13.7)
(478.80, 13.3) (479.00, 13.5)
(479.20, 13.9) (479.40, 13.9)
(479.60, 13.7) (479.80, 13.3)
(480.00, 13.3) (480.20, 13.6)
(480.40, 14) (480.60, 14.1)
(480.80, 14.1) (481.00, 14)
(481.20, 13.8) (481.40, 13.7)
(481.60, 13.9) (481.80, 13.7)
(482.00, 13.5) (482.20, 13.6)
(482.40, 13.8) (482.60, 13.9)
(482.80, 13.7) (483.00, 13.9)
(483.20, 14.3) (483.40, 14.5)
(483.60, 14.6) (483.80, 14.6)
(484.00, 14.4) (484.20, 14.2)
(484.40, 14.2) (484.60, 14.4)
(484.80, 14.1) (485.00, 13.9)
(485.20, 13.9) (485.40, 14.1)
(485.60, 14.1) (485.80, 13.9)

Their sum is 0.49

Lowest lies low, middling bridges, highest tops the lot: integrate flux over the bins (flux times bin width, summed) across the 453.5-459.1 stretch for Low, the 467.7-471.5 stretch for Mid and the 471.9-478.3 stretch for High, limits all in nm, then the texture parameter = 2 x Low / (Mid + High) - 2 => -0.9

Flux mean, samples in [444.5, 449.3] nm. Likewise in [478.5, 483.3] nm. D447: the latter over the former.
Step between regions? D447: 1.06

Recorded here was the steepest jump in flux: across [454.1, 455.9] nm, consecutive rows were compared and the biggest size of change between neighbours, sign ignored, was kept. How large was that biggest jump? 0.20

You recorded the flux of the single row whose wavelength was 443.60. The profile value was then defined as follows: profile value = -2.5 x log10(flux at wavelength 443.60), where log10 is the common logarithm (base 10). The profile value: -2.78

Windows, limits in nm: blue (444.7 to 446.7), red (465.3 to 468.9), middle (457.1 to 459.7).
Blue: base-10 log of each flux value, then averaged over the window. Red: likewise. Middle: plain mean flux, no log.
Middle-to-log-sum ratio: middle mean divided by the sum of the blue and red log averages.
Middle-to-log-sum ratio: 6.18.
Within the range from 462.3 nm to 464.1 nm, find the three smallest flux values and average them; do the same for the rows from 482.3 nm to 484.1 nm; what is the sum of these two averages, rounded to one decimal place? 27.5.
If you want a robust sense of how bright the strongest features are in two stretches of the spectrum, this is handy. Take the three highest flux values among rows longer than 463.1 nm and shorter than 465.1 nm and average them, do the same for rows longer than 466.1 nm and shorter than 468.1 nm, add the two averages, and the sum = 28.3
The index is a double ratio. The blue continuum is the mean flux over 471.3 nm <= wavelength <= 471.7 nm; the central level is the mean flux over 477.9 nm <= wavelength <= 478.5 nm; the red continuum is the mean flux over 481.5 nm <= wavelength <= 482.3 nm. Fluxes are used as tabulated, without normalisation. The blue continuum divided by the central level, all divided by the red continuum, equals 0.070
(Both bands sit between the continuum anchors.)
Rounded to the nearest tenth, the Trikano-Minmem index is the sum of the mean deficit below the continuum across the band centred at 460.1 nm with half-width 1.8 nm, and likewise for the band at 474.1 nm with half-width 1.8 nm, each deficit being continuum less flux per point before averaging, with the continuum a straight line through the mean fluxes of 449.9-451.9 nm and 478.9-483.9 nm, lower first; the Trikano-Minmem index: -0.4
